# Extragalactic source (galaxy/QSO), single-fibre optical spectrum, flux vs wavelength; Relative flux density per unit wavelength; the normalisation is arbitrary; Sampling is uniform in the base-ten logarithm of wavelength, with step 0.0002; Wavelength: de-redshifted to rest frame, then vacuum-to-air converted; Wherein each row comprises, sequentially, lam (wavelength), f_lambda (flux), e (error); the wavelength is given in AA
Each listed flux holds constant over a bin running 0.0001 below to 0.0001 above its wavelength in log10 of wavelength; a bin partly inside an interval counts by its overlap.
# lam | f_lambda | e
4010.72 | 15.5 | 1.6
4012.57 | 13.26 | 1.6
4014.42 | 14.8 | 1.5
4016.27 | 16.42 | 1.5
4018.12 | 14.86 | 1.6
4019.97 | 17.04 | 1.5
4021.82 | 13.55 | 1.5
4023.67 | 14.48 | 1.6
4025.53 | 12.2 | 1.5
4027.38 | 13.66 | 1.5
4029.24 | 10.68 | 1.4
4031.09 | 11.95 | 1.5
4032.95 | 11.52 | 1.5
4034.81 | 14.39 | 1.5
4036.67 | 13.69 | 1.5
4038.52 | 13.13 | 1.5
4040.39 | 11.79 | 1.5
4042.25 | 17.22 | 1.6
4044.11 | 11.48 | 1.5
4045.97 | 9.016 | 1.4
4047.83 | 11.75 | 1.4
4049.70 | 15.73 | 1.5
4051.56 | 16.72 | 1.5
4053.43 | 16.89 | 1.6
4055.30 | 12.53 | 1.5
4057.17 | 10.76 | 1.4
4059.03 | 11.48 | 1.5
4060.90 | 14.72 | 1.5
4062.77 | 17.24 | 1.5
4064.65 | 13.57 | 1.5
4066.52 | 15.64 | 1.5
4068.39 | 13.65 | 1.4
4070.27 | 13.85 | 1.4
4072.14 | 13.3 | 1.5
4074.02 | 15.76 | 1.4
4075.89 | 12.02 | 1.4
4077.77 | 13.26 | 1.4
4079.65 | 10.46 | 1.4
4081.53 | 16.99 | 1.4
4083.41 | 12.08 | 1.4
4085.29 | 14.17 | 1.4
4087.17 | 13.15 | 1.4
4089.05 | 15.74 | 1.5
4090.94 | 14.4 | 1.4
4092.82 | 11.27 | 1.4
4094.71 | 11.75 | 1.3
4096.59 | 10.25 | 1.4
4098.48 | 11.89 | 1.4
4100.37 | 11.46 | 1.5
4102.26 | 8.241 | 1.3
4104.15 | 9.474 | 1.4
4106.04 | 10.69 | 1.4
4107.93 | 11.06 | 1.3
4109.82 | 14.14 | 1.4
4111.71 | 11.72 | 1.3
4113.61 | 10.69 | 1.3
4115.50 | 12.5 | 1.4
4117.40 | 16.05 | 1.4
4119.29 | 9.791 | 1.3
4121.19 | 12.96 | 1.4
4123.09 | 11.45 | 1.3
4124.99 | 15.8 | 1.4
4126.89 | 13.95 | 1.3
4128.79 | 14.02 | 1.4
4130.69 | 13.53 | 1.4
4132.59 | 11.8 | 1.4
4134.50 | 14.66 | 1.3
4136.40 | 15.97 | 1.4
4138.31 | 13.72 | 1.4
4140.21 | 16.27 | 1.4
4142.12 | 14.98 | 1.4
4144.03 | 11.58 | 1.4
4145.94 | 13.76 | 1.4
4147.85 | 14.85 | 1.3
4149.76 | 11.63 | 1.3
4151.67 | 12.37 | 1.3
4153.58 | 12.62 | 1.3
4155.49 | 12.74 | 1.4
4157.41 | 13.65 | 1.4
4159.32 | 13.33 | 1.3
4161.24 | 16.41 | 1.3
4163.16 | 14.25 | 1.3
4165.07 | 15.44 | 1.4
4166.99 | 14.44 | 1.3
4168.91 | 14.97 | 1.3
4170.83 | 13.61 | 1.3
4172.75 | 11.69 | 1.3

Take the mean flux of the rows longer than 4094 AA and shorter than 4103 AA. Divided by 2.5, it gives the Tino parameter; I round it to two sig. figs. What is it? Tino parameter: 4.3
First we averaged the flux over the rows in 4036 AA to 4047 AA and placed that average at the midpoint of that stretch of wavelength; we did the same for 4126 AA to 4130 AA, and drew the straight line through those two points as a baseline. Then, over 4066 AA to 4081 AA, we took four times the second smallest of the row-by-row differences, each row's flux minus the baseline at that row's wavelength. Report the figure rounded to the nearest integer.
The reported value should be -5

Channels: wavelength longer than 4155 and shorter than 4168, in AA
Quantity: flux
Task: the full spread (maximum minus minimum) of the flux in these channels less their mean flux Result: -10.7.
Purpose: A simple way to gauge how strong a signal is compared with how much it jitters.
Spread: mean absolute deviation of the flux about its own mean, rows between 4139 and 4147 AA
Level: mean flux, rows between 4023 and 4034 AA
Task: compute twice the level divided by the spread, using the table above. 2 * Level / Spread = 16.8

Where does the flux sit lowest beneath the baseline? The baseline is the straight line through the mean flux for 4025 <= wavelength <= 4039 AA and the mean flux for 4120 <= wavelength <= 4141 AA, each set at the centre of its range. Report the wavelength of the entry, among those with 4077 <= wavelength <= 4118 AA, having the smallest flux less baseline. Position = 4102.26 AA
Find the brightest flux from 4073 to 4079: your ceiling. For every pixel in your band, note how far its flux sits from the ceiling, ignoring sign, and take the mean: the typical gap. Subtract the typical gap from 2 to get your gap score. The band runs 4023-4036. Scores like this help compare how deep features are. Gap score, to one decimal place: -1.1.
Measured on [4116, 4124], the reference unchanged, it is -1.3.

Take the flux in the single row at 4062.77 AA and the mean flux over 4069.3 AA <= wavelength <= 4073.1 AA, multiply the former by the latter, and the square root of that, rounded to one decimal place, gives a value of 15.3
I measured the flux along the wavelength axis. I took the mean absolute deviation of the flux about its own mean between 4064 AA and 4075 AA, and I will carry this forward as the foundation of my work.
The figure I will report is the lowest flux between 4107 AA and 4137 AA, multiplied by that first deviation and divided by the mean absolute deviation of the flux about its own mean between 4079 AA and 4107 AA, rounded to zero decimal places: 5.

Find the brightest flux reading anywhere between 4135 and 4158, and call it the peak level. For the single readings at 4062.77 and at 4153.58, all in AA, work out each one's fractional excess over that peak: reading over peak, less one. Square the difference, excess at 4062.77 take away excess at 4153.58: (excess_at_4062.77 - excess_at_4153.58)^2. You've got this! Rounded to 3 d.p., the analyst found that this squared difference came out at 0.081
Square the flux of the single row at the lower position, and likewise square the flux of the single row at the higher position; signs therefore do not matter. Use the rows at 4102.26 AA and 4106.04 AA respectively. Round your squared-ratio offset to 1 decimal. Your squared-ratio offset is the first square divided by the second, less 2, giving -1.4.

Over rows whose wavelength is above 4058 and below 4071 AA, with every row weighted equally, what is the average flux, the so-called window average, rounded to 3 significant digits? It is 14.3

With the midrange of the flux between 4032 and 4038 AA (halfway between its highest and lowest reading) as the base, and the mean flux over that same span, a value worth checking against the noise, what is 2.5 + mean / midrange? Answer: 3.52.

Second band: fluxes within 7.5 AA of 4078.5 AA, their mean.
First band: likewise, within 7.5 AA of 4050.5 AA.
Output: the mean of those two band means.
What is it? 13.3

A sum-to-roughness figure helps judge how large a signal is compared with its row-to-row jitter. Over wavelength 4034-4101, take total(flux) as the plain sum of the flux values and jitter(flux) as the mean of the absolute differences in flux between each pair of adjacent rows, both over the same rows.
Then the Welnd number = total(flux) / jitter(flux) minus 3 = 206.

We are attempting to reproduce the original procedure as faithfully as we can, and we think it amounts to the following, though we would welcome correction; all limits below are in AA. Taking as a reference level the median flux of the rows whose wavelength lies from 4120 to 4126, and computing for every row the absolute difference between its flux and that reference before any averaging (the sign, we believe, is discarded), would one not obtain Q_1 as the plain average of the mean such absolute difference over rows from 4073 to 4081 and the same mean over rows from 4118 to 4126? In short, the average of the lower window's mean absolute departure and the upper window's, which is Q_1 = 1.8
